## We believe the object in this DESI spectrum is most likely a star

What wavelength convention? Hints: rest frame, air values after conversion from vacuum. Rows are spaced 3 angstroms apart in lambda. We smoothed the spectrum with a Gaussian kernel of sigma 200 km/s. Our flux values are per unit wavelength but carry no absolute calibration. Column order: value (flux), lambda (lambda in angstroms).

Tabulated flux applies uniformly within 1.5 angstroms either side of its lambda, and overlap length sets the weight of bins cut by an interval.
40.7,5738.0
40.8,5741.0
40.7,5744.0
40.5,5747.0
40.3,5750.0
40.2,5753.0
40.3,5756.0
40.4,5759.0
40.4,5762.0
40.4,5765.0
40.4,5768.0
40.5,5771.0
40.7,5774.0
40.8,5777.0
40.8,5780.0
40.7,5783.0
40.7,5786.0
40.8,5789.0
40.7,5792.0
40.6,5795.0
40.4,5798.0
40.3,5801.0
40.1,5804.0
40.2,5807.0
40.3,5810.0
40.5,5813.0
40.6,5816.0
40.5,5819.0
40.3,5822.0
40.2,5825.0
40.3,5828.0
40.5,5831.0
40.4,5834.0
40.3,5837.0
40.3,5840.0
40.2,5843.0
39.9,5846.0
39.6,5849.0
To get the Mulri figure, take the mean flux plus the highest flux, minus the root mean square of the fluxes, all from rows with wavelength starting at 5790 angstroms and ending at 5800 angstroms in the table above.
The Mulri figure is 40.7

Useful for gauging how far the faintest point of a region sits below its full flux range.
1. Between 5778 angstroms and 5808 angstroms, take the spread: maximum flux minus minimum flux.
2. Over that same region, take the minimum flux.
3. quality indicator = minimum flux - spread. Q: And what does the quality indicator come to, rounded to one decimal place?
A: 39.4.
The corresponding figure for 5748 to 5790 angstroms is 39.6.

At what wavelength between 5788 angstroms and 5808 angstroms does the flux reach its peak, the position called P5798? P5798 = 5789.0 angstroms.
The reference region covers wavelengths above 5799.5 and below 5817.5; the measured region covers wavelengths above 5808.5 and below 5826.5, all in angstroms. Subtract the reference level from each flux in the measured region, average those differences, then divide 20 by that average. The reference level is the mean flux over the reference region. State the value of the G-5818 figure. 300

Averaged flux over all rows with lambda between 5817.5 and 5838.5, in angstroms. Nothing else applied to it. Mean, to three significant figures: 40.4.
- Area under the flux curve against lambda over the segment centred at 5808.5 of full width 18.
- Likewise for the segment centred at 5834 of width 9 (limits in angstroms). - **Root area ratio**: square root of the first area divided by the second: 1.41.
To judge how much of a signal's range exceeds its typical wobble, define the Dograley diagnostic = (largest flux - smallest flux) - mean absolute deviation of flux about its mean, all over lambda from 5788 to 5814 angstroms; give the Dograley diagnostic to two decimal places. 0.51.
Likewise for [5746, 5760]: 0.21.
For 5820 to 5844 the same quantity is 0.23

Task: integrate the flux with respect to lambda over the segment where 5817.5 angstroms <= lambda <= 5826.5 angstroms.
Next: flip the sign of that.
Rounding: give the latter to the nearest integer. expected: -363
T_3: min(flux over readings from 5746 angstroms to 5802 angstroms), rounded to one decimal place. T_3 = 40.2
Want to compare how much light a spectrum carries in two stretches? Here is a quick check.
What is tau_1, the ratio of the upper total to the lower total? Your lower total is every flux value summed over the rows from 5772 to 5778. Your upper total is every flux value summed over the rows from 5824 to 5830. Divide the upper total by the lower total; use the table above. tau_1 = 0.99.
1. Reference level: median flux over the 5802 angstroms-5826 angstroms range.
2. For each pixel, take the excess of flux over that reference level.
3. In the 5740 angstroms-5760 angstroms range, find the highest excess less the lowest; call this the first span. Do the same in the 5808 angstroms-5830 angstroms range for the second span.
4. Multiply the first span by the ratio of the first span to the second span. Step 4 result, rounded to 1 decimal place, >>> 0.9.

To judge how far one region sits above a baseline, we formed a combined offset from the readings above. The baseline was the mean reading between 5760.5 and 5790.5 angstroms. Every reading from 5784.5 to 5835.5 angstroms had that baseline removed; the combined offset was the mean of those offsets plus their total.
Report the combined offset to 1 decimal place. -3.3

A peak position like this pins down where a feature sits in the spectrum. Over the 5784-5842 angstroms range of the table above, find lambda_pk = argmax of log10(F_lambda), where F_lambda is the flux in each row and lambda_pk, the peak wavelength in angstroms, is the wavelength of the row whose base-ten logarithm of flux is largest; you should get 5789.0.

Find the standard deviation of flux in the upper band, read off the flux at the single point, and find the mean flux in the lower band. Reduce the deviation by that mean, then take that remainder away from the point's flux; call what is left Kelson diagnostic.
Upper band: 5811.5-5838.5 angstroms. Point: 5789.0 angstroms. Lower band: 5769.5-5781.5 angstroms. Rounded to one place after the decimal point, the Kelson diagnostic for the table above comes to 81.4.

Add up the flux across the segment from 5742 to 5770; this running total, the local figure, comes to 364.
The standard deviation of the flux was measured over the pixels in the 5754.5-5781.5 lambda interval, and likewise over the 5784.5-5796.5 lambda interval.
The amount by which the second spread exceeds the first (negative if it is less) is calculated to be -0.11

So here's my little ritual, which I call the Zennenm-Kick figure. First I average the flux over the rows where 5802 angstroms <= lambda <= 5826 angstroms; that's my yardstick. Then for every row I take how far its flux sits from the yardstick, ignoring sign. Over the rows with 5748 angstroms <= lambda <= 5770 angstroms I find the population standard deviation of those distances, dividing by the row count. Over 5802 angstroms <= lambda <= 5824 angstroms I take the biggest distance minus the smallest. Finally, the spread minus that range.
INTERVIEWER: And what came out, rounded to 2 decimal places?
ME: -0.19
